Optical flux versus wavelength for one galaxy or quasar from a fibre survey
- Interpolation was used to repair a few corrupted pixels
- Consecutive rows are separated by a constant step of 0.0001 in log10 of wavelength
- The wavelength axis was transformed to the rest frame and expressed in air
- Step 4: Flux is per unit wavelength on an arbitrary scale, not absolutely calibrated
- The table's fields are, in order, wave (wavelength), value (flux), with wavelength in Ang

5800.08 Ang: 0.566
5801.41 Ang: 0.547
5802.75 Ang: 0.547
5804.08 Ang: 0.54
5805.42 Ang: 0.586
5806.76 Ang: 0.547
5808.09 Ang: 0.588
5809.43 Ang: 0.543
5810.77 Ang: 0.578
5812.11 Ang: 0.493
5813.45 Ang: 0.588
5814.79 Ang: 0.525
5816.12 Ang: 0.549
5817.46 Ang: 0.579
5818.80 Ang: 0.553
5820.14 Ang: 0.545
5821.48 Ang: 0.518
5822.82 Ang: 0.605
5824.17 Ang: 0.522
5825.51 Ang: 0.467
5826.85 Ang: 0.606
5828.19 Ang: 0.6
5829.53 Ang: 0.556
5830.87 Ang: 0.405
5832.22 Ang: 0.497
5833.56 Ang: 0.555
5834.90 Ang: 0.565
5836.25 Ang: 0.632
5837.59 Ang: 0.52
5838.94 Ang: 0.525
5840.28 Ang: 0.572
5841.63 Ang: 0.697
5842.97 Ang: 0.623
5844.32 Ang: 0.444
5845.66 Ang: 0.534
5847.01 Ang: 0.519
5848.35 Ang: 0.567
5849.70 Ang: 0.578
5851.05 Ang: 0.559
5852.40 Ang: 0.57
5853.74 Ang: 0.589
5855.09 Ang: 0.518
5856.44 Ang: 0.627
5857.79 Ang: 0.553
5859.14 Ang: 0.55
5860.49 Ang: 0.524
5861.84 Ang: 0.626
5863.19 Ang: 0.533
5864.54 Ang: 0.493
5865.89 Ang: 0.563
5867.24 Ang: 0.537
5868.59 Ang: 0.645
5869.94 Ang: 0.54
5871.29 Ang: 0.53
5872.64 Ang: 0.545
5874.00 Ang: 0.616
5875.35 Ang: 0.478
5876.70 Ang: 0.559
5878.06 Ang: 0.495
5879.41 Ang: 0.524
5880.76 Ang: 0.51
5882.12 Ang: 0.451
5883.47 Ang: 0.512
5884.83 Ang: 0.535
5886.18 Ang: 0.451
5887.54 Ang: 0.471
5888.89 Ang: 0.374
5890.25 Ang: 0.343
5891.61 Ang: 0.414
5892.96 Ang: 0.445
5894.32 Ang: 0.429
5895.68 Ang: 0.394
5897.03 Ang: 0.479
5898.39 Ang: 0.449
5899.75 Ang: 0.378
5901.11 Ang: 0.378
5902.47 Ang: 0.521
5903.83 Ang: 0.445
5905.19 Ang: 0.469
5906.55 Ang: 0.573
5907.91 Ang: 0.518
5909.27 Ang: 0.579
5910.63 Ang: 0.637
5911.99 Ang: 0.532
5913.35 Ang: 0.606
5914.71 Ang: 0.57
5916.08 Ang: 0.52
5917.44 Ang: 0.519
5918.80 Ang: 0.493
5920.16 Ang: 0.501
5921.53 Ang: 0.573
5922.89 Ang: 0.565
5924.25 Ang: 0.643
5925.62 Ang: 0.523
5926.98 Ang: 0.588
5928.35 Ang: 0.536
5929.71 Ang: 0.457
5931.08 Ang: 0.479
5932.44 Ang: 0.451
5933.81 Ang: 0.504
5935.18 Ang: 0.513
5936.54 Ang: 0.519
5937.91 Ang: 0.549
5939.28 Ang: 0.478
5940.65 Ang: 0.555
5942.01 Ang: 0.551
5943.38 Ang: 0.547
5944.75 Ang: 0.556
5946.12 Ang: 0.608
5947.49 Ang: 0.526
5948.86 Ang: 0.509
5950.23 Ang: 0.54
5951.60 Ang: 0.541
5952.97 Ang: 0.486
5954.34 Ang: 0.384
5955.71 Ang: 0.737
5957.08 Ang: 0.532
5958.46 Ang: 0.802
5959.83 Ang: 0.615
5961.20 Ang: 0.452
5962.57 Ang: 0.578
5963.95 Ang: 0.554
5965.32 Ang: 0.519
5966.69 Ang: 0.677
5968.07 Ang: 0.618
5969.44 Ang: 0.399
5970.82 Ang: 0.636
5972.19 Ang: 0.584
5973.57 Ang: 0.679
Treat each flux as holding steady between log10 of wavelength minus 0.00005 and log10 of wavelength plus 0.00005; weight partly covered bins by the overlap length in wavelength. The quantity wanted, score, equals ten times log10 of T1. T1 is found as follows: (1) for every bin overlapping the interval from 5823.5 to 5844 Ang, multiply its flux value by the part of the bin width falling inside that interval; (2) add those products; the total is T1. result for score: 10.6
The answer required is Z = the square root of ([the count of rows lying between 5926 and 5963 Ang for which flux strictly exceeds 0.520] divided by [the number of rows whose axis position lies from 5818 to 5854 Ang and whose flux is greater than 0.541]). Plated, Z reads 1.0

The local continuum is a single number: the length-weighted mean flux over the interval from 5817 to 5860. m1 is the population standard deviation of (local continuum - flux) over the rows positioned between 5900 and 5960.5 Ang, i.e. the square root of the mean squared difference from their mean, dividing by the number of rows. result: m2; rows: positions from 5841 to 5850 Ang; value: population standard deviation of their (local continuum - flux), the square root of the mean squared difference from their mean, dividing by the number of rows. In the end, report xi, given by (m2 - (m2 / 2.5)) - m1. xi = -0.031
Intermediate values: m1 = 0.075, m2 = 0.07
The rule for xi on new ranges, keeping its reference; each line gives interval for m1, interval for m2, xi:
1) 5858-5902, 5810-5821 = -0.056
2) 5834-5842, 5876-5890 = -0.032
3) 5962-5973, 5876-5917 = -0.036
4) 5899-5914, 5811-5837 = -0.051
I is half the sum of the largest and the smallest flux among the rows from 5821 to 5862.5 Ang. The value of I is 0.55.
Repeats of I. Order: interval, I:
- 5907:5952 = 0.55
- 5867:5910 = 0.49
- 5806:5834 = 0.51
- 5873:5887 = 0.53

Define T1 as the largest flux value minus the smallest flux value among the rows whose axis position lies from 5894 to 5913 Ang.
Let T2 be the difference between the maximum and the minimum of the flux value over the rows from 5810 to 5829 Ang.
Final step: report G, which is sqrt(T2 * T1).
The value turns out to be 0.190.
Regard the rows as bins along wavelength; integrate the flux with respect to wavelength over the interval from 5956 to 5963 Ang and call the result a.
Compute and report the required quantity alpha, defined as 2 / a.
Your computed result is 0.5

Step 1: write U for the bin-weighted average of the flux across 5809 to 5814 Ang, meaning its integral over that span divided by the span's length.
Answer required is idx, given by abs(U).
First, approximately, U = 0.55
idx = 0.55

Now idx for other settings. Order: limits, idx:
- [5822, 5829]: 0.56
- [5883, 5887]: 0.50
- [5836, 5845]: 0.57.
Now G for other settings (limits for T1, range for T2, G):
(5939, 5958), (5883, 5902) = 0.260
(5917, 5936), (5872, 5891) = 0.229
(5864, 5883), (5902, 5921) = 0.193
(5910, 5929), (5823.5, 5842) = 0.209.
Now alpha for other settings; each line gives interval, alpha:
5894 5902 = 0.6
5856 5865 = 0.4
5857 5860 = 1.2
